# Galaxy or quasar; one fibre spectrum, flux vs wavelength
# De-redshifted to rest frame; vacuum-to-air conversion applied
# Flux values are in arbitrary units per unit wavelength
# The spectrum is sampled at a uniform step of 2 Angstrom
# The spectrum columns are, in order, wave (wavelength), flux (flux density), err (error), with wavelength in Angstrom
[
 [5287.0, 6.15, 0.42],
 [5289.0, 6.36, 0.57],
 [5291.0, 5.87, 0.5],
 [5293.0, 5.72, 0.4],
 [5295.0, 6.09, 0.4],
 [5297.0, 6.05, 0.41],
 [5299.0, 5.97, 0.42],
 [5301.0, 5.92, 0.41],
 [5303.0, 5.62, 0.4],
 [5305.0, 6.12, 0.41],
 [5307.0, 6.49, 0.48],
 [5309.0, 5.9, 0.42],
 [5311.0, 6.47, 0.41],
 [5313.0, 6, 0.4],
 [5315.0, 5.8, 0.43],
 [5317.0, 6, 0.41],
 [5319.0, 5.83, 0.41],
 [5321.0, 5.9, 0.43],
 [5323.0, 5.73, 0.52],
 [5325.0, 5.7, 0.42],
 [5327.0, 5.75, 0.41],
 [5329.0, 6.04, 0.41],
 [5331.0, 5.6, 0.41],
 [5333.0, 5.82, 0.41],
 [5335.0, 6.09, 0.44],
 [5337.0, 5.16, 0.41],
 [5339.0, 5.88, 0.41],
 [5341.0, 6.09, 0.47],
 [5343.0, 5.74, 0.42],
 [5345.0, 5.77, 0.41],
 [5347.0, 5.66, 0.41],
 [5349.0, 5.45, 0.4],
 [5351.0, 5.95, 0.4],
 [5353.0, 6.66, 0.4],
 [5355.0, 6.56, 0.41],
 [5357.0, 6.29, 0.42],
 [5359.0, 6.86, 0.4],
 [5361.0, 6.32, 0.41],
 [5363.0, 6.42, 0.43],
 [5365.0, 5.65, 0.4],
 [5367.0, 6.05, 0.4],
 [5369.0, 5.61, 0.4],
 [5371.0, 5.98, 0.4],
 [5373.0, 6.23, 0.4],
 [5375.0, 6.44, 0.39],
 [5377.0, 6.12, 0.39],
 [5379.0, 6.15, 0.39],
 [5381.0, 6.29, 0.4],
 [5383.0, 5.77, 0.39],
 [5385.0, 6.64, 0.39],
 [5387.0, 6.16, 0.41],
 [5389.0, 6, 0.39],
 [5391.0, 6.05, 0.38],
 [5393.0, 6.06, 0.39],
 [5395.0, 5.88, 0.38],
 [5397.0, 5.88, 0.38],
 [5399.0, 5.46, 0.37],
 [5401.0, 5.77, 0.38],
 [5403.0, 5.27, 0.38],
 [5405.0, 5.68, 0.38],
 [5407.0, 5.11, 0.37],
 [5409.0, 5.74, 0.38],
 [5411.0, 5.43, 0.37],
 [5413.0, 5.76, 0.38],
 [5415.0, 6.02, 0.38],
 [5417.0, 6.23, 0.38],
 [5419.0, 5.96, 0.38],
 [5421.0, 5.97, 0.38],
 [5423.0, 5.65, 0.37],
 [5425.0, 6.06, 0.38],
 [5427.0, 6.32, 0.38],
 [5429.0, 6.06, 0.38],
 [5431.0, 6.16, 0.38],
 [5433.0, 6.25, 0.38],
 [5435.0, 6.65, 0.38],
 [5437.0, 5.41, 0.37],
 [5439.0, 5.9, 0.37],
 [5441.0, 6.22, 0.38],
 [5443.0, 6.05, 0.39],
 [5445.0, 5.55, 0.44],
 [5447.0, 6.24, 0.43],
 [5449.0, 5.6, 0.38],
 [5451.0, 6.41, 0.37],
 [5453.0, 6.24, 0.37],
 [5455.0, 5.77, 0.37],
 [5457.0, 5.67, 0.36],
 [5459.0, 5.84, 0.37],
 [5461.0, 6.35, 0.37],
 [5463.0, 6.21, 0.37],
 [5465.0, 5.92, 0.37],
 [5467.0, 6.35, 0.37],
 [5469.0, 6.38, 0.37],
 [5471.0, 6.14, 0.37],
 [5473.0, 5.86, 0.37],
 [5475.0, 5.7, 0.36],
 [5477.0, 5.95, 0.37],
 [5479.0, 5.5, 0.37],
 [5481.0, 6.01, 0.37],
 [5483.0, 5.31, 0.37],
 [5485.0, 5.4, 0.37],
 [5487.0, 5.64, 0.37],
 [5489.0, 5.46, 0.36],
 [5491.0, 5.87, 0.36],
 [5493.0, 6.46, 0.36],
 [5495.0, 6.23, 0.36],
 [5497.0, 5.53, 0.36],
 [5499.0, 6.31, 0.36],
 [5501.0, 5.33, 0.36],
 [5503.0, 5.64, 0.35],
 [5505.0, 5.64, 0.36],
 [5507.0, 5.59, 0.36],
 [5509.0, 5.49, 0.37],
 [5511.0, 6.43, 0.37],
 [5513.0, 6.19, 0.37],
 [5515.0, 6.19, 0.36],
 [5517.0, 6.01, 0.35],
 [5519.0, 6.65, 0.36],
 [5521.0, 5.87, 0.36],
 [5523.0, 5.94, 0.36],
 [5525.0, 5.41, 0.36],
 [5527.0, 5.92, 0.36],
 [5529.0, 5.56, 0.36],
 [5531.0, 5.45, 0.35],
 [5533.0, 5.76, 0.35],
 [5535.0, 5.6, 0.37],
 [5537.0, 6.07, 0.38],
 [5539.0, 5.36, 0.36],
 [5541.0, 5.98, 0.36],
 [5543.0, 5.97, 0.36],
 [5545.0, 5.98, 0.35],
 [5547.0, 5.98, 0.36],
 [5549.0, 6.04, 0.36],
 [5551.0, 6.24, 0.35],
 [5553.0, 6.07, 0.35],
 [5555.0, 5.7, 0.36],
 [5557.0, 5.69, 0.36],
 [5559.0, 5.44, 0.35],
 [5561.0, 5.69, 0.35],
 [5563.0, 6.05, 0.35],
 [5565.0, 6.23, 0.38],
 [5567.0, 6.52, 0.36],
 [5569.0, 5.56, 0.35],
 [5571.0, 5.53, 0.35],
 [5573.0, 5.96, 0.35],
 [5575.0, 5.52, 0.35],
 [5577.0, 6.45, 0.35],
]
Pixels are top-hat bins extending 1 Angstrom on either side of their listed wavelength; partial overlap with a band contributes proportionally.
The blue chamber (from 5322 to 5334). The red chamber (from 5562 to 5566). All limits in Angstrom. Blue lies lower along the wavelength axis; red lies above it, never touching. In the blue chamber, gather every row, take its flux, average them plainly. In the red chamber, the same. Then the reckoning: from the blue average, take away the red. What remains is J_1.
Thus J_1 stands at -0.4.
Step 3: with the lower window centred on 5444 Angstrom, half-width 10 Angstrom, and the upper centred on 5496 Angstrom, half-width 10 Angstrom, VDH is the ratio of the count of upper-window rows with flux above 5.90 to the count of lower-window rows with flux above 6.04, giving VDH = 0.50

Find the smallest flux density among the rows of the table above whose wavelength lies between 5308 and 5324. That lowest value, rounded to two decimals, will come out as 5.73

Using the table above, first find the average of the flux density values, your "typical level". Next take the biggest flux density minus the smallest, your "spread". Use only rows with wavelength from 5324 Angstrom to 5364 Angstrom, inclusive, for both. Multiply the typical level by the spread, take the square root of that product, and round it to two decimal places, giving 3.19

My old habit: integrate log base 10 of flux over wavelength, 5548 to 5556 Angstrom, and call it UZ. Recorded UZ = 6.23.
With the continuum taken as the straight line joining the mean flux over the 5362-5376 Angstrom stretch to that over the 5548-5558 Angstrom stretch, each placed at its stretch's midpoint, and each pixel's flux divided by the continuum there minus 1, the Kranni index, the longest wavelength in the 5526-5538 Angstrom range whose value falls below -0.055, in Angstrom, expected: 5535.0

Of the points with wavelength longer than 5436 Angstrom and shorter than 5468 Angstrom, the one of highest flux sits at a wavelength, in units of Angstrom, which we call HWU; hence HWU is 5451.0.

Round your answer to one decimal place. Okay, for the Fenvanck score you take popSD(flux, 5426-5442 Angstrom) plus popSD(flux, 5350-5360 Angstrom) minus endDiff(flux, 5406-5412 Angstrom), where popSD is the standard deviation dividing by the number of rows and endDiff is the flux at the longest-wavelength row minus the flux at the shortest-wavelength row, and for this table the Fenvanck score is 0.3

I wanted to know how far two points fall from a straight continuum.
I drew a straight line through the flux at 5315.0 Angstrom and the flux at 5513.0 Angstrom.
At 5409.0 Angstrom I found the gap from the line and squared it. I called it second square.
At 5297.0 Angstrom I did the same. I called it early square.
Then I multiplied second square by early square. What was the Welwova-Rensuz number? 0.0049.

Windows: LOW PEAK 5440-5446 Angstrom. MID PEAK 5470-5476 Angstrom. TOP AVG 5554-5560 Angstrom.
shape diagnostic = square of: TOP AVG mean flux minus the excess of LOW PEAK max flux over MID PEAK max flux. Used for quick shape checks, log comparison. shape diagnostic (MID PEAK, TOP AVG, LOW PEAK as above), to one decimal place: 30.6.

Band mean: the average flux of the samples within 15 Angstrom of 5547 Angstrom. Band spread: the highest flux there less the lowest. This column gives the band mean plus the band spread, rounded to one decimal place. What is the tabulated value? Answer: 6.7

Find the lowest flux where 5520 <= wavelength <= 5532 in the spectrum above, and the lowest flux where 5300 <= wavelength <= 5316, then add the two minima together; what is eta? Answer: 11.0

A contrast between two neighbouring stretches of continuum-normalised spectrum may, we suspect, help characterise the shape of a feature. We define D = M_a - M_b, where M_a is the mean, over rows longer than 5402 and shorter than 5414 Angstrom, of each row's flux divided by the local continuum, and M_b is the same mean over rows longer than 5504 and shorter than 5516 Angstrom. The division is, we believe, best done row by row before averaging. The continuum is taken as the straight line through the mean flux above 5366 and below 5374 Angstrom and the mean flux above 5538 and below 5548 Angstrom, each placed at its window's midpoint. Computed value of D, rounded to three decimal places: -0.083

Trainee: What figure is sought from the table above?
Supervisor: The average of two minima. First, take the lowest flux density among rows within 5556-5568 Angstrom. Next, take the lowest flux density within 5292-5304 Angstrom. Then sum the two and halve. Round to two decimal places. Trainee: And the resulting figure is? 5.53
